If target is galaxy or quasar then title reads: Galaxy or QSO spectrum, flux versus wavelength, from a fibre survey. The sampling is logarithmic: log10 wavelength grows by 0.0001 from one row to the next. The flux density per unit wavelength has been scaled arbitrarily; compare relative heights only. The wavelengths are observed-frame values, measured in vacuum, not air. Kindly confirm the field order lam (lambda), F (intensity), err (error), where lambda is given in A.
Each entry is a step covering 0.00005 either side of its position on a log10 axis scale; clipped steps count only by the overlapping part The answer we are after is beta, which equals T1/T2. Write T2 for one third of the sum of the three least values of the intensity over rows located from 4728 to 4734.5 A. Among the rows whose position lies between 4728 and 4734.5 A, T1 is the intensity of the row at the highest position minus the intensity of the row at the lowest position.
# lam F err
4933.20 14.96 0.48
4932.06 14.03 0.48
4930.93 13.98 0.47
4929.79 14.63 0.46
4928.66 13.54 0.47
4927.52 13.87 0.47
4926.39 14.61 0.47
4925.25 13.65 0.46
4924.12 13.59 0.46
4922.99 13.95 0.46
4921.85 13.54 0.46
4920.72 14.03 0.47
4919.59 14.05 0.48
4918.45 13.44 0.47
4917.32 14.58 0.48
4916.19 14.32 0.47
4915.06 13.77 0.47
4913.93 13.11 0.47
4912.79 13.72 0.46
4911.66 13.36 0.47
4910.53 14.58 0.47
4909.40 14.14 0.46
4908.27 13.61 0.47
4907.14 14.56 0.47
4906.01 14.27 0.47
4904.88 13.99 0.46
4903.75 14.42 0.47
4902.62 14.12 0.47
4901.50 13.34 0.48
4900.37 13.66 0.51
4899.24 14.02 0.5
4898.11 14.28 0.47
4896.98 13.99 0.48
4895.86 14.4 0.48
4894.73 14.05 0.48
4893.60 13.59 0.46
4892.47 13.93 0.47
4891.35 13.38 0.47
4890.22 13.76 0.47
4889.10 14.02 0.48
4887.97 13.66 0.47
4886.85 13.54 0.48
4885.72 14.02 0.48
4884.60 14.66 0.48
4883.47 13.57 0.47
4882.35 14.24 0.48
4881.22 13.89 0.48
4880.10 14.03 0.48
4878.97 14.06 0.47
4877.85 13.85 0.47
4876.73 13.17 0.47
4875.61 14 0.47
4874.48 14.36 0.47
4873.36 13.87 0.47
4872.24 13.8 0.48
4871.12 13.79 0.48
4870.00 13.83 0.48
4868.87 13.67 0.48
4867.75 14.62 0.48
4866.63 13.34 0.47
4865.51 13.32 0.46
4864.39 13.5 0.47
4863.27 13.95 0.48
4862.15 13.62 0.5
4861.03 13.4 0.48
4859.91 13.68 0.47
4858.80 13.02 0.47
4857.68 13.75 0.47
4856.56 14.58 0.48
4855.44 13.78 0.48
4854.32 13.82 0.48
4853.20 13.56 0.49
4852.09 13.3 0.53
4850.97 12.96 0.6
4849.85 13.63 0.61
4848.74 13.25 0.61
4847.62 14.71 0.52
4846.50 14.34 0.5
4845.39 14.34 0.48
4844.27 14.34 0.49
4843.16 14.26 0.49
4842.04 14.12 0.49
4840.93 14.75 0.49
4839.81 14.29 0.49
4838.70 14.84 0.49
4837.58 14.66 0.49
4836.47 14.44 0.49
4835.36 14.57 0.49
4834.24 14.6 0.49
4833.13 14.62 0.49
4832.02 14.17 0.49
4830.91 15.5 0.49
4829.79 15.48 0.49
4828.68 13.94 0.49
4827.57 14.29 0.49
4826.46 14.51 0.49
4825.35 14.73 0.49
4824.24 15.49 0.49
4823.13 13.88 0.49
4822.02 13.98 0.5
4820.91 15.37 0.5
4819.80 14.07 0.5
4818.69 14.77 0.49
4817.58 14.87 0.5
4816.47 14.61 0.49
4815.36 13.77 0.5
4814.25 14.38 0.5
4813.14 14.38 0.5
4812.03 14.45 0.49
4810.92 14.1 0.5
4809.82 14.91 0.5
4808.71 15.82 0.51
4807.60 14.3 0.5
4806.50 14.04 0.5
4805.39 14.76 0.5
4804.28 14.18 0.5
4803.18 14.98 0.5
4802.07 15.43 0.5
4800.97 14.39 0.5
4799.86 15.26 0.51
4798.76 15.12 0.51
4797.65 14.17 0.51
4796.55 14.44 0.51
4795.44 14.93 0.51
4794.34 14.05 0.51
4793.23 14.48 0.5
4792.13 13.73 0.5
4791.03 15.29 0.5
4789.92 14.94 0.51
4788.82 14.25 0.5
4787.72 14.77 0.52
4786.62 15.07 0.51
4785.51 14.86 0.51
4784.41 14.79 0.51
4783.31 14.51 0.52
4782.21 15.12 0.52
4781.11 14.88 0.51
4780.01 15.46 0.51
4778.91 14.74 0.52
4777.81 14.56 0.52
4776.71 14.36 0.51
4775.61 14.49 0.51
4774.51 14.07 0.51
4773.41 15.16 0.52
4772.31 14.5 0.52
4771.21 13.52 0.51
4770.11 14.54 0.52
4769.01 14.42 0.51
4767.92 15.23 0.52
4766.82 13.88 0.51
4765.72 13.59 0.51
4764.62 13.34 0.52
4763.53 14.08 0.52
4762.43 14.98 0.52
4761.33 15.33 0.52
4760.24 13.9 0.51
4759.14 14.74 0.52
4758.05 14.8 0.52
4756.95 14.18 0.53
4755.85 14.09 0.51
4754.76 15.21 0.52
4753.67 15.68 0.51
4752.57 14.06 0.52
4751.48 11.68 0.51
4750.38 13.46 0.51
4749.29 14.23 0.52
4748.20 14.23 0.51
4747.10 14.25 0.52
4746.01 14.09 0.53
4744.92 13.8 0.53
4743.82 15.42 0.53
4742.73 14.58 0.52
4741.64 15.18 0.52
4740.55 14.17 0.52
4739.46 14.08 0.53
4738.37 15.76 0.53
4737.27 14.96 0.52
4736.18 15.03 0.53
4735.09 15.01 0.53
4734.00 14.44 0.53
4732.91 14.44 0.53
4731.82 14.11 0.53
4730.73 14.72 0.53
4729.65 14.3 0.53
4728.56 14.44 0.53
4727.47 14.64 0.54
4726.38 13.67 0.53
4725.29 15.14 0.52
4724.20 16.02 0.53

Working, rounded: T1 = 0.00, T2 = 14.3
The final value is 0.000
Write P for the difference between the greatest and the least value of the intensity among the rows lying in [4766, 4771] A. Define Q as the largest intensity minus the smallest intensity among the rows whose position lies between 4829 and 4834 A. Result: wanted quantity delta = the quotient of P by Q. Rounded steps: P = 1.35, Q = 1.3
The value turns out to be 1.0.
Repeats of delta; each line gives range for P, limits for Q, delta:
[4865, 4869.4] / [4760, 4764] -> 0.9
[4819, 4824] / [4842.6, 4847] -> 18.6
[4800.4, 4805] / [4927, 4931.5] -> 1.1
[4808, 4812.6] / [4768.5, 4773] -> 1.7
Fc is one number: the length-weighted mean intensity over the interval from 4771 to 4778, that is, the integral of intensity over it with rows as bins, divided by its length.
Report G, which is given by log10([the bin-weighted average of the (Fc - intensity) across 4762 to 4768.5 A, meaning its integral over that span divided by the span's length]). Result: -0.6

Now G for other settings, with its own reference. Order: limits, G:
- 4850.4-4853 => 0.1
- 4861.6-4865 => -0.1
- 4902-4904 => -0.7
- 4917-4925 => -0.3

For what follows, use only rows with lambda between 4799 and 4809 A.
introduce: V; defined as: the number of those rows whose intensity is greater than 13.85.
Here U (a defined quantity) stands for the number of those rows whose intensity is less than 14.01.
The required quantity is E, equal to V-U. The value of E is 9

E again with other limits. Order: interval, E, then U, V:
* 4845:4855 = -3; 6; 3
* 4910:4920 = -1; 5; 4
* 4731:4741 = 9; 0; 9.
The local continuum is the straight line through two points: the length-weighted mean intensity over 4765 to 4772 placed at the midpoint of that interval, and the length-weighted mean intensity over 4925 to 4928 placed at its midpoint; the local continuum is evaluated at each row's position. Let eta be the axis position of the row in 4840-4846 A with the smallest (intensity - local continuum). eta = 4842.04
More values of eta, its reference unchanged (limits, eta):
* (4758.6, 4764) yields 4760.24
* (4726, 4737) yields 4726.38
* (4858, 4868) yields 4858.80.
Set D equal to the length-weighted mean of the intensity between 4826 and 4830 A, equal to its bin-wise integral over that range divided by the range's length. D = 14.49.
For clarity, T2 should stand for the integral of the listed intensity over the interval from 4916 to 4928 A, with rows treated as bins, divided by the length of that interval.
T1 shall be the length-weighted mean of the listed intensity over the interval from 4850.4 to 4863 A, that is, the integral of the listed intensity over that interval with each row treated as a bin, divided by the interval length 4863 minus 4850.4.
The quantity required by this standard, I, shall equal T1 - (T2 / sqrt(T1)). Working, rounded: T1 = 13.6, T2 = 14.0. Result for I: 9.8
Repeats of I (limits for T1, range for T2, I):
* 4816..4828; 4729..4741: 10.8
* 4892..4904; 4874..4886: 10.2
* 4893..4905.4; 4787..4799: 10.1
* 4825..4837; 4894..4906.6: 11.0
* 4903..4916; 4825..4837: 10.1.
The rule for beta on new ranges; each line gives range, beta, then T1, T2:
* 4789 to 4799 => 0.013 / 0.18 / 14.0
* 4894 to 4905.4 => -0.004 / -0.06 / 13.7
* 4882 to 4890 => -0.016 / -0.22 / 13.6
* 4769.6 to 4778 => 0.001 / 0.02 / 14.0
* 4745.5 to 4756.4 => 0.000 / 0.00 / 13.1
